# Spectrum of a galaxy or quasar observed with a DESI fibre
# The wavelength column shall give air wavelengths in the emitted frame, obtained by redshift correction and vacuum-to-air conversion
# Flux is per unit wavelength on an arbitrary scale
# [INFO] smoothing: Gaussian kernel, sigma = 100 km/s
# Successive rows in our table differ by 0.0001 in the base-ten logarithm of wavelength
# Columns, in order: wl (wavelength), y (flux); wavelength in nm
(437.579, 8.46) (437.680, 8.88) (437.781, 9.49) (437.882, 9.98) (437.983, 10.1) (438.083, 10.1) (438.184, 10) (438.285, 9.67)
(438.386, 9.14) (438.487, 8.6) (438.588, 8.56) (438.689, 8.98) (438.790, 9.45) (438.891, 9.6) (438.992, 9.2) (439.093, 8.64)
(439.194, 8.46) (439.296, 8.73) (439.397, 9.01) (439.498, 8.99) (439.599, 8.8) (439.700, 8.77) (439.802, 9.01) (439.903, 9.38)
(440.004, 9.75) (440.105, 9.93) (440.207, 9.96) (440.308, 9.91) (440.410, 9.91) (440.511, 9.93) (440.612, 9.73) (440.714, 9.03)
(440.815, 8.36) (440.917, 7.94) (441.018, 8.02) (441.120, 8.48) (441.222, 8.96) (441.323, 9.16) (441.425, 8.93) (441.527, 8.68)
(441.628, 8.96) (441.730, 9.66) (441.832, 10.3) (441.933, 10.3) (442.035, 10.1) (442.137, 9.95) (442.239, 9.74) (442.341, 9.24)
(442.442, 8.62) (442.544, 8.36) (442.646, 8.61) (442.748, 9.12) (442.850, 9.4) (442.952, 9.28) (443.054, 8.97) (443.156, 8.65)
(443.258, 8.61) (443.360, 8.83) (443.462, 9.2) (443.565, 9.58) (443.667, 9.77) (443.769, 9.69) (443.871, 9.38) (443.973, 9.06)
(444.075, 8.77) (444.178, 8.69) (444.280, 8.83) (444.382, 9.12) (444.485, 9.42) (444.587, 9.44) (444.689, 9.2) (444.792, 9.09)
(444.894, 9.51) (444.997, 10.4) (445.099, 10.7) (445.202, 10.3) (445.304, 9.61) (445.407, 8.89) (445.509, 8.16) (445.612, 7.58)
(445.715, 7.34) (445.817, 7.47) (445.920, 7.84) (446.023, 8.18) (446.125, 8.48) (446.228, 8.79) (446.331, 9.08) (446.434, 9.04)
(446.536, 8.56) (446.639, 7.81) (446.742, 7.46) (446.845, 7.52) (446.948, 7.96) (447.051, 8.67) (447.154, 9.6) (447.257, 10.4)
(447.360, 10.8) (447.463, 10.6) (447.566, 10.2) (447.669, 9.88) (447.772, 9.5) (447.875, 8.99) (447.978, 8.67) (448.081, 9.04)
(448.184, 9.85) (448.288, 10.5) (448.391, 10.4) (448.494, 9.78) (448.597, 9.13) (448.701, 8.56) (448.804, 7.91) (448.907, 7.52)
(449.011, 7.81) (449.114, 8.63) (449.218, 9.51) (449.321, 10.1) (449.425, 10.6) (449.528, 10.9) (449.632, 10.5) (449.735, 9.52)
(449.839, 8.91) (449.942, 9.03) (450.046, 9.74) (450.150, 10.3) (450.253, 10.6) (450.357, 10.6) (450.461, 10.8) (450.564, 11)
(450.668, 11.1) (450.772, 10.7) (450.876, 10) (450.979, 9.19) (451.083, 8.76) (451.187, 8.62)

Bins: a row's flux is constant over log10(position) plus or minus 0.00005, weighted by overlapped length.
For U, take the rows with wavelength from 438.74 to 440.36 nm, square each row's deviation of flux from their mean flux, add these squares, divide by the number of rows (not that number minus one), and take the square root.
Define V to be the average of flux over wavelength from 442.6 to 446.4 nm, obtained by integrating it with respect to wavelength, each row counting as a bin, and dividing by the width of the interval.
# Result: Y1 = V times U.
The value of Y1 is 4.3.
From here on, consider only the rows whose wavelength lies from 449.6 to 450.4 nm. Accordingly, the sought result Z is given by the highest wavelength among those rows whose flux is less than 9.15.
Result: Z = 449.942 nm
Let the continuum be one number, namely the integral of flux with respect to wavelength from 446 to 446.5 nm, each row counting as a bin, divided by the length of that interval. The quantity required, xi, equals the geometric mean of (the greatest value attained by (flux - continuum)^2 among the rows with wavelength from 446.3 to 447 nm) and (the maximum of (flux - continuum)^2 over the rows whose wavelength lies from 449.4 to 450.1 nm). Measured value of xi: 2.8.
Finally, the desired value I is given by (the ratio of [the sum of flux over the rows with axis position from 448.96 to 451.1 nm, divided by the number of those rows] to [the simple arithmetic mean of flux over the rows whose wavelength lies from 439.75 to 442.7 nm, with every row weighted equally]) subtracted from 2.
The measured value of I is 0.93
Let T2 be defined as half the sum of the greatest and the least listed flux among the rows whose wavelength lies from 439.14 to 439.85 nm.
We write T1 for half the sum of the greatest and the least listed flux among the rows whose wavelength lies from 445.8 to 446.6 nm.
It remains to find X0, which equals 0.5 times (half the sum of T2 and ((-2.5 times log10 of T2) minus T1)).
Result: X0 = -0.47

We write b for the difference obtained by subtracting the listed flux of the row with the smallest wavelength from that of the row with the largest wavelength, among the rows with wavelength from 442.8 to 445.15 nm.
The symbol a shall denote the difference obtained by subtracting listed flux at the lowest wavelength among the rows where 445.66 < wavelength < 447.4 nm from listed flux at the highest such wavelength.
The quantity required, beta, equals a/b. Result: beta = 2.7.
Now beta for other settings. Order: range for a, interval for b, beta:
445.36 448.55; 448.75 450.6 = 0.3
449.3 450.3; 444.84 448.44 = 0.6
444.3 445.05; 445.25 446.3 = -1.6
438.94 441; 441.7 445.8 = 0.5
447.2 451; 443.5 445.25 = -1.7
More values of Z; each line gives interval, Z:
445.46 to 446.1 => 446.023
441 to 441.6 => 441.527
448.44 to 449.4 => 449.114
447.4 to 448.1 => 448.081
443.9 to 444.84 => 444.792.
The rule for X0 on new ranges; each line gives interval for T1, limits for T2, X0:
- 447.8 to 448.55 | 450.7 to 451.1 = -0.58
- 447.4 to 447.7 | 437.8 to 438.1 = -0.68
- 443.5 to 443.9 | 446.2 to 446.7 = -0.86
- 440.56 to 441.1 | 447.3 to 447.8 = -0.30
